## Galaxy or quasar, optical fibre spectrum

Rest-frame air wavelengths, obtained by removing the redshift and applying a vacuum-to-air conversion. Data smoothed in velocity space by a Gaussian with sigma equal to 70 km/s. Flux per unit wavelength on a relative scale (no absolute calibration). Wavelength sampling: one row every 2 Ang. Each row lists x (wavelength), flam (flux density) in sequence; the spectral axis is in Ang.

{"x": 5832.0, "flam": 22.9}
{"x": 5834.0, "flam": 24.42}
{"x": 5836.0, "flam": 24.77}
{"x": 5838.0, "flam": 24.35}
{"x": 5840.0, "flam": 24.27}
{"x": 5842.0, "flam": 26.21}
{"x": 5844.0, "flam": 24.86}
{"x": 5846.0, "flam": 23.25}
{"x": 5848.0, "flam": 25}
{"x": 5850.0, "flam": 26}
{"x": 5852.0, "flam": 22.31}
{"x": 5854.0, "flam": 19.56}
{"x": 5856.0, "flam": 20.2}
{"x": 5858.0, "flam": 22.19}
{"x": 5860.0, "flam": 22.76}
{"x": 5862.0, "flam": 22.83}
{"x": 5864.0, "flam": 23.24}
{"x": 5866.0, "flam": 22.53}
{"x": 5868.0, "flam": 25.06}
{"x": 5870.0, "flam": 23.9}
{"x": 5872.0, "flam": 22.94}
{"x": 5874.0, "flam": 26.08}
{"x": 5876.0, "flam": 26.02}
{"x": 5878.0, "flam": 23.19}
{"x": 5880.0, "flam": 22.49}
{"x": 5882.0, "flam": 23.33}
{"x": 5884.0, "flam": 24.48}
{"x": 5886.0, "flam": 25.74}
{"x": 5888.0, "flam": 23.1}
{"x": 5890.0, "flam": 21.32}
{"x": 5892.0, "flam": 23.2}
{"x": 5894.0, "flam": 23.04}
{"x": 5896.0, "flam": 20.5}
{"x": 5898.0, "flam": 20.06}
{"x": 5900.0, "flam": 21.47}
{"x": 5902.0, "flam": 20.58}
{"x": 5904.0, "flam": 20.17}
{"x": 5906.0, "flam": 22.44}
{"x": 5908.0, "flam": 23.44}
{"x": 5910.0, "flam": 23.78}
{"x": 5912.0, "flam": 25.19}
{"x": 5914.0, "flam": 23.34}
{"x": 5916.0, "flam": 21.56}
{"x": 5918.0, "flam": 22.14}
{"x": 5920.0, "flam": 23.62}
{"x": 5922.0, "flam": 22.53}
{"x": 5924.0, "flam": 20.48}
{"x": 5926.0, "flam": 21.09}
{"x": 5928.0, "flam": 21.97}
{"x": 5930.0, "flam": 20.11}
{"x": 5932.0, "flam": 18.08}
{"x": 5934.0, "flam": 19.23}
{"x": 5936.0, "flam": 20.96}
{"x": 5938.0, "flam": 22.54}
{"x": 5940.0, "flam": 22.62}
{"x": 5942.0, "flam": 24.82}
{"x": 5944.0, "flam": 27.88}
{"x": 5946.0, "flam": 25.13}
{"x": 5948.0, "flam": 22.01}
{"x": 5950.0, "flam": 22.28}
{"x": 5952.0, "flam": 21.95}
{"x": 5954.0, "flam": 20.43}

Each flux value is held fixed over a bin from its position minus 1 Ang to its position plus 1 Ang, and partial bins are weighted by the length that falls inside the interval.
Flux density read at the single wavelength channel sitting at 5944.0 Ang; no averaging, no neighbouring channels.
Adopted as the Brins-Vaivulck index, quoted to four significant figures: 27.88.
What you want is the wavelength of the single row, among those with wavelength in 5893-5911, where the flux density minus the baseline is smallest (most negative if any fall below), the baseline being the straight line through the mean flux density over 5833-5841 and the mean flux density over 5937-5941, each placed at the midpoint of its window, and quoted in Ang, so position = 5898.0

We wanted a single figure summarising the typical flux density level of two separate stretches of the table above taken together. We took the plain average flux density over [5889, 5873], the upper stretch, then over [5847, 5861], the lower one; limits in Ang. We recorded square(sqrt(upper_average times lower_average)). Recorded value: 549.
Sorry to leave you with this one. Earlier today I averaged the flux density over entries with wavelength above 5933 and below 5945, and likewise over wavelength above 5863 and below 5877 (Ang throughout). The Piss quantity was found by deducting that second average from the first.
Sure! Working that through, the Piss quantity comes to -1.2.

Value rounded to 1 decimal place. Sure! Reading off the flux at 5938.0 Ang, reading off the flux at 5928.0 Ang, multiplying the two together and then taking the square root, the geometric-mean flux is 22.3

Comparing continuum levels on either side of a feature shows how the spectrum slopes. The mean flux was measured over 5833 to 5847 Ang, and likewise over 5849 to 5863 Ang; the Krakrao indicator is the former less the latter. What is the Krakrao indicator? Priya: 2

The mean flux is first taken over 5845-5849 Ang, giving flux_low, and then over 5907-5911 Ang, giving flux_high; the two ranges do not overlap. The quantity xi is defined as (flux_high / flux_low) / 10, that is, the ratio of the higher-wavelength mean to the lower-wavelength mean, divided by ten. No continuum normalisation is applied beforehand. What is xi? 0.098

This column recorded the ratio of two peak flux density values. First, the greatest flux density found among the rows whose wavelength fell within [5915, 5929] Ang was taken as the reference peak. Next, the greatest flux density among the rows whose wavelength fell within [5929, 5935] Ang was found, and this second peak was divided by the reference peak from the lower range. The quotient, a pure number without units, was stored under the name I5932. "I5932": 0.85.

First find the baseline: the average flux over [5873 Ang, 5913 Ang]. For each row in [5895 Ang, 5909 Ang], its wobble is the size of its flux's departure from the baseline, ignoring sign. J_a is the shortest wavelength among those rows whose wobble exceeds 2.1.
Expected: 5896.0 Ang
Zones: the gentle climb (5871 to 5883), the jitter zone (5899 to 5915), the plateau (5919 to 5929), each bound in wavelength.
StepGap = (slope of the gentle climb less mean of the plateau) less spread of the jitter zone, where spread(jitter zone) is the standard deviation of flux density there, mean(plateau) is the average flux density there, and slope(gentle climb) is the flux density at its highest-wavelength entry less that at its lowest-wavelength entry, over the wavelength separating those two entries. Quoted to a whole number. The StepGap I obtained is -24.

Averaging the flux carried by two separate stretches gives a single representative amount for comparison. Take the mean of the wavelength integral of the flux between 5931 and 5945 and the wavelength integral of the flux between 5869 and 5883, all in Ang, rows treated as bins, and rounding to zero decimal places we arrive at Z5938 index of 324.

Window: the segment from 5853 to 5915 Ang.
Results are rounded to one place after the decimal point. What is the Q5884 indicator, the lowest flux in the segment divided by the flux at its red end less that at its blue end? 5.2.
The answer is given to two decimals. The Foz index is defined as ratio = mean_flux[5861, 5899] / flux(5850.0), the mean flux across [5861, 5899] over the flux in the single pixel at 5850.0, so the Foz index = 0.90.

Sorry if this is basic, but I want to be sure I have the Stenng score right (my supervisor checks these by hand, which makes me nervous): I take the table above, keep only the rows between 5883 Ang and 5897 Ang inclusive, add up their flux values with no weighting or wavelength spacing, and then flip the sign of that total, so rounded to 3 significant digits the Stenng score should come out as -161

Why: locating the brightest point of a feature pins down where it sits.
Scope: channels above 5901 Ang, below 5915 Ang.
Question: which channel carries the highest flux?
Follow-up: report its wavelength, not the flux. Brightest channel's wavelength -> 5912.0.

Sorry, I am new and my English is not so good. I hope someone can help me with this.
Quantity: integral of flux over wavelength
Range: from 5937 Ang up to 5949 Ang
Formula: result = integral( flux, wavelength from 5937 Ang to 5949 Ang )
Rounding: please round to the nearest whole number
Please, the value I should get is 290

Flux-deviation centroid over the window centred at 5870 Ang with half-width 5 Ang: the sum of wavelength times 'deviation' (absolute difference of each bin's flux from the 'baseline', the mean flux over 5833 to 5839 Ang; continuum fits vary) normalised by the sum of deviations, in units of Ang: 5870.1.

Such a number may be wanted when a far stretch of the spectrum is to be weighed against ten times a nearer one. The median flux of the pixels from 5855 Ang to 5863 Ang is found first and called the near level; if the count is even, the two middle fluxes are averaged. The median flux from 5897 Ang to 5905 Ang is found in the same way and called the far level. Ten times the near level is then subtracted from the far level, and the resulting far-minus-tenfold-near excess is -204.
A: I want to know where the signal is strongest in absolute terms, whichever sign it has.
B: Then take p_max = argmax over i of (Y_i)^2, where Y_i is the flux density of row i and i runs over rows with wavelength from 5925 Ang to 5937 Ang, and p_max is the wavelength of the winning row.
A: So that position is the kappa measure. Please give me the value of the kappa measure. 5928.0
